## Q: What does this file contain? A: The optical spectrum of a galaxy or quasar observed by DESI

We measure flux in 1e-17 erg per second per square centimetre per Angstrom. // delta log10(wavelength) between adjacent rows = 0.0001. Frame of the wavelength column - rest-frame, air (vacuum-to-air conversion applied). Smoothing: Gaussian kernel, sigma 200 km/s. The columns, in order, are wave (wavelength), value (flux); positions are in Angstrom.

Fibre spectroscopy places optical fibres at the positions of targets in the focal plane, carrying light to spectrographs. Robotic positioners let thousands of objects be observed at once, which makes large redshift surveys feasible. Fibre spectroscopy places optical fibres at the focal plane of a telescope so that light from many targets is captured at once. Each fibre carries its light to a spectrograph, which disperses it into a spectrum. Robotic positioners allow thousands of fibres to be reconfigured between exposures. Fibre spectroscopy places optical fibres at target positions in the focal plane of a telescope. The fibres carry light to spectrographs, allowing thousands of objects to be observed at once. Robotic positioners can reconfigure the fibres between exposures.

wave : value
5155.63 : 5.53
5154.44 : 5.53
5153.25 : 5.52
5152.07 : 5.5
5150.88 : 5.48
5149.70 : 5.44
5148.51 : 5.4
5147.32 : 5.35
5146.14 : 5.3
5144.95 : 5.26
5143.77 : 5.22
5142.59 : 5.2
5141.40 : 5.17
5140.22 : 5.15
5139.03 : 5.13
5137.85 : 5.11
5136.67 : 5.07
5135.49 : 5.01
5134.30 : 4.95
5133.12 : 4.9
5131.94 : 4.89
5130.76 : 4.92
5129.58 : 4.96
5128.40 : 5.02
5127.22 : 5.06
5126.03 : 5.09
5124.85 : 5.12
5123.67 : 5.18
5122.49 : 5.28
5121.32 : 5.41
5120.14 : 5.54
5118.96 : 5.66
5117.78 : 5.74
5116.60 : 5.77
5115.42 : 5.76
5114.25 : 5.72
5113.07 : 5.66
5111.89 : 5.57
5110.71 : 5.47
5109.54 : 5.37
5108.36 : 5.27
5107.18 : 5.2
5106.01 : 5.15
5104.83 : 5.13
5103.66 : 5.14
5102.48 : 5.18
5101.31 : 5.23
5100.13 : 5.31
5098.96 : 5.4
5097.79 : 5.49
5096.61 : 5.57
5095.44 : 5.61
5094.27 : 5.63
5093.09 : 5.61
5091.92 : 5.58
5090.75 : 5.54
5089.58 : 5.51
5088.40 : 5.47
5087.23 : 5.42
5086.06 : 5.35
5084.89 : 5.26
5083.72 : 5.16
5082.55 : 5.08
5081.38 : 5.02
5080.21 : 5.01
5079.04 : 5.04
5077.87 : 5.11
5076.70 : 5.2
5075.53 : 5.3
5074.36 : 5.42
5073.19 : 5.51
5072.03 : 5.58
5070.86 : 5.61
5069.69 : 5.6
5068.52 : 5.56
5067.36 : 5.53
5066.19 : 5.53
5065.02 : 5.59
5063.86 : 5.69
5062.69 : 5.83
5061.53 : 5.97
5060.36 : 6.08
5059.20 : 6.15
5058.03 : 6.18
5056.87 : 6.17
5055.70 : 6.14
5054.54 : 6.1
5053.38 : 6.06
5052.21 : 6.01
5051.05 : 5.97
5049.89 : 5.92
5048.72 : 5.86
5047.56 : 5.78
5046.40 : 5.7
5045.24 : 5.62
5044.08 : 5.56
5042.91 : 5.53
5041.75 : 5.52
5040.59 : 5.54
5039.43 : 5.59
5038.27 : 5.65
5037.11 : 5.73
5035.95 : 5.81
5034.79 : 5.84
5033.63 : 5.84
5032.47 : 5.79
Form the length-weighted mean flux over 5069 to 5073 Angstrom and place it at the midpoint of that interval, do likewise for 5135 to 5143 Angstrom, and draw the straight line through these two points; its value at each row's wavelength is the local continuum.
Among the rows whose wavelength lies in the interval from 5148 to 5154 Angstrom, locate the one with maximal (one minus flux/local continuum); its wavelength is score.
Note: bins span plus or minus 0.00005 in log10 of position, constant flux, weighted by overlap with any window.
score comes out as 5148.51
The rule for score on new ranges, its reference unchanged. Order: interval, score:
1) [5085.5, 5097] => 5086.06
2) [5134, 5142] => 5134.30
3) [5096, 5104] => 5103.66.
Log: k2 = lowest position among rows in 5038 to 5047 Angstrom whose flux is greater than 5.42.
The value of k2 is 5038.27 Angstrom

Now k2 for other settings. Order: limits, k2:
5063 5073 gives 5063.86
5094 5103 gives 5094.27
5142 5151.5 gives 5149.70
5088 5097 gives 5088.40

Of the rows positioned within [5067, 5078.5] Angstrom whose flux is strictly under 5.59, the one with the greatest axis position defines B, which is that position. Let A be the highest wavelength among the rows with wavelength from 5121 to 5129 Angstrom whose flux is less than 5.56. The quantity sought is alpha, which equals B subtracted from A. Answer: 50.5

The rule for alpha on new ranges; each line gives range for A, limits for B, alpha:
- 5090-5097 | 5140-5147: -55.4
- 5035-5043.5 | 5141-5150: -106.8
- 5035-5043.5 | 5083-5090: -46.7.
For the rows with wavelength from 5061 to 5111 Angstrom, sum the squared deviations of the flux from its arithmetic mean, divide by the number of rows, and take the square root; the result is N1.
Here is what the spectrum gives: 0.224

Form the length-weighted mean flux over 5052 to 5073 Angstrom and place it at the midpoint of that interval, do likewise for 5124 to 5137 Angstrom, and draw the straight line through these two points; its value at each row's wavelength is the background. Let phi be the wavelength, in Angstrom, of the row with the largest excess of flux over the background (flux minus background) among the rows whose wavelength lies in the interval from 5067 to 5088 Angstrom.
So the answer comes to 5087.23 Angstrom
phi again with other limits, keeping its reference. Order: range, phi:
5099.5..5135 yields 5116.60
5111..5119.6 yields 5116.60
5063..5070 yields 5063.86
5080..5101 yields 5094.27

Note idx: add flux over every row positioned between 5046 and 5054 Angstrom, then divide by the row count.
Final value 5.90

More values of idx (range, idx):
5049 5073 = 5.86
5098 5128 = 5.38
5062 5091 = 5.40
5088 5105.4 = 5.43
